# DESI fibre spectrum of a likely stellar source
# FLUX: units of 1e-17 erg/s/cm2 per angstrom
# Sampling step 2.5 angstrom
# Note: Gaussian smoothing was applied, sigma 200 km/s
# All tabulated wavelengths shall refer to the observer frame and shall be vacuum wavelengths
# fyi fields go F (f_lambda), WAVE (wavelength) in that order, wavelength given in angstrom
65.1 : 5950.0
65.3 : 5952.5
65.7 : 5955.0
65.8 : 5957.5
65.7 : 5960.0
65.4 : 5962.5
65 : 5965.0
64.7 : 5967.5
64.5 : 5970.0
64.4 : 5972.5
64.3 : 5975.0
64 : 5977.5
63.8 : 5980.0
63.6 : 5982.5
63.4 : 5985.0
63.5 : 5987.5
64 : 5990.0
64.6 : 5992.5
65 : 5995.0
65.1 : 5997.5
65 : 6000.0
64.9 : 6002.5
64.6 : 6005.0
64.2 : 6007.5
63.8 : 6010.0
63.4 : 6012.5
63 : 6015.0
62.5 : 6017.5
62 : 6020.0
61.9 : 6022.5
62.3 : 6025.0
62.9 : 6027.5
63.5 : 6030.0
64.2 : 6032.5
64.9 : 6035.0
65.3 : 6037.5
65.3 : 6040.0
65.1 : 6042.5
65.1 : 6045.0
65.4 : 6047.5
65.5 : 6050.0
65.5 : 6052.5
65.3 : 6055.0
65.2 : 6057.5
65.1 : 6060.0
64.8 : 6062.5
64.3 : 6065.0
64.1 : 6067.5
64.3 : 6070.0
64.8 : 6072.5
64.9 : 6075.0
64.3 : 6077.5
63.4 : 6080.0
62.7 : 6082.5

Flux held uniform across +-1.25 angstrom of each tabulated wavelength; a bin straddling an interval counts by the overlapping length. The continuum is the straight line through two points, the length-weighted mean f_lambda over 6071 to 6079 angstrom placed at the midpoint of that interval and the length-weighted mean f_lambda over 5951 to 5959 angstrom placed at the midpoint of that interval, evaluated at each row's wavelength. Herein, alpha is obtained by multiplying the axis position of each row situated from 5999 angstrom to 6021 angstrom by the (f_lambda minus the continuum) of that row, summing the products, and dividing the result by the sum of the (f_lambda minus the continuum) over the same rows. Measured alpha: 6014.3 angstrom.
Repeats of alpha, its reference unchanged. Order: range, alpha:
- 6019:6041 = 6023.8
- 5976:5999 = 5984.8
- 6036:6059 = 6048.7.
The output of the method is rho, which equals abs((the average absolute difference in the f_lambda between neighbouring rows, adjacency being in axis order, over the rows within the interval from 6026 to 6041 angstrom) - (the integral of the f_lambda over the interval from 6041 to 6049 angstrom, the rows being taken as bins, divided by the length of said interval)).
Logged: 64.7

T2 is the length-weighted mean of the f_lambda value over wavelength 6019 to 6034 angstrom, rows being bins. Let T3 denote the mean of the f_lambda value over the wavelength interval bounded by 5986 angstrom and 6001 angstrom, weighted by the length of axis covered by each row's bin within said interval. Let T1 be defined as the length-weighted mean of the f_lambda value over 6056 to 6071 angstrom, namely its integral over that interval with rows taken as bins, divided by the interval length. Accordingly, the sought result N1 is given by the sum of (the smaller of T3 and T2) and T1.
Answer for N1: 127.5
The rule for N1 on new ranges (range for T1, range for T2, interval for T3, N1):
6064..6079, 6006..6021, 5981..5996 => 127.6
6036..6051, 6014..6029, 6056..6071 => 127.7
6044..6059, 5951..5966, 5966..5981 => 129.6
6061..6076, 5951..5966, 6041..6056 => 129.9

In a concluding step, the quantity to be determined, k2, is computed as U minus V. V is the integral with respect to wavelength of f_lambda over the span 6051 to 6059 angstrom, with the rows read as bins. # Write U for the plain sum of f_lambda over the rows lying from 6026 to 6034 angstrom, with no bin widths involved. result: -332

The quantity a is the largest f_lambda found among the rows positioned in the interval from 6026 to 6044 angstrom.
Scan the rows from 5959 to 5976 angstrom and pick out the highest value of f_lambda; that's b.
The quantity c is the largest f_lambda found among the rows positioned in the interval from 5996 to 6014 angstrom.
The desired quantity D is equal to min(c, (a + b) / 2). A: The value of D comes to 65.1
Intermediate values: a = 65.3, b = 65.7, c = 65.1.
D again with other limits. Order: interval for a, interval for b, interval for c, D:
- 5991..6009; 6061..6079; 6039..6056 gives 65.0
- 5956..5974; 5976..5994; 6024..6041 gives 65.2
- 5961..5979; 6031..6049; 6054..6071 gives 65.3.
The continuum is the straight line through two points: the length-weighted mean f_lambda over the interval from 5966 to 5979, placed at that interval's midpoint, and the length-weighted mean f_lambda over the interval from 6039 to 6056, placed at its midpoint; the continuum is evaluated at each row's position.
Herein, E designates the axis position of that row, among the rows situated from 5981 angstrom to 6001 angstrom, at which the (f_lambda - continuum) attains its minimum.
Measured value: 5985.0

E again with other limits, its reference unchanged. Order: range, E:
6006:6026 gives 6022.5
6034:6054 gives 6035.0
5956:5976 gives 5975.0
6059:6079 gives 6067.5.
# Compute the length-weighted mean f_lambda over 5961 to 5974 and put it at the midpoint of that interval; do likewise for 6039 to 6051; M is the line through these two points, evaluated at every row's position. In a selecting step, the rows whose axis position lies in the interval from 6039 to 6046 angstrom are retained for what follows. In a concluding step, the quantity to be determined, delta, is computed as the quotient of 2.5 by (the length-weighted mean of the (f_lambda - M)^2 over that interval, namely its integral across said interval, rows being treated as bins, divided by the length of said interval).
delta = 125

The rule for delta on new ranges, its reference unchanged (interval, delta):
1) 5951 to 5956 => 4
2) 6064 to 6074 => 2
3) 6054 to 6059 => 162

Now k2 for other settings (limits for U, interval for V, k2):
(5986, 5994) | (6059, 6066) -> -261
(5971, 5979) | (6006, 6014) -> -318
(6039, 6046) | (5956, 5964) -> -329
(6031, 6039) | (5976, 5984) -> -316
